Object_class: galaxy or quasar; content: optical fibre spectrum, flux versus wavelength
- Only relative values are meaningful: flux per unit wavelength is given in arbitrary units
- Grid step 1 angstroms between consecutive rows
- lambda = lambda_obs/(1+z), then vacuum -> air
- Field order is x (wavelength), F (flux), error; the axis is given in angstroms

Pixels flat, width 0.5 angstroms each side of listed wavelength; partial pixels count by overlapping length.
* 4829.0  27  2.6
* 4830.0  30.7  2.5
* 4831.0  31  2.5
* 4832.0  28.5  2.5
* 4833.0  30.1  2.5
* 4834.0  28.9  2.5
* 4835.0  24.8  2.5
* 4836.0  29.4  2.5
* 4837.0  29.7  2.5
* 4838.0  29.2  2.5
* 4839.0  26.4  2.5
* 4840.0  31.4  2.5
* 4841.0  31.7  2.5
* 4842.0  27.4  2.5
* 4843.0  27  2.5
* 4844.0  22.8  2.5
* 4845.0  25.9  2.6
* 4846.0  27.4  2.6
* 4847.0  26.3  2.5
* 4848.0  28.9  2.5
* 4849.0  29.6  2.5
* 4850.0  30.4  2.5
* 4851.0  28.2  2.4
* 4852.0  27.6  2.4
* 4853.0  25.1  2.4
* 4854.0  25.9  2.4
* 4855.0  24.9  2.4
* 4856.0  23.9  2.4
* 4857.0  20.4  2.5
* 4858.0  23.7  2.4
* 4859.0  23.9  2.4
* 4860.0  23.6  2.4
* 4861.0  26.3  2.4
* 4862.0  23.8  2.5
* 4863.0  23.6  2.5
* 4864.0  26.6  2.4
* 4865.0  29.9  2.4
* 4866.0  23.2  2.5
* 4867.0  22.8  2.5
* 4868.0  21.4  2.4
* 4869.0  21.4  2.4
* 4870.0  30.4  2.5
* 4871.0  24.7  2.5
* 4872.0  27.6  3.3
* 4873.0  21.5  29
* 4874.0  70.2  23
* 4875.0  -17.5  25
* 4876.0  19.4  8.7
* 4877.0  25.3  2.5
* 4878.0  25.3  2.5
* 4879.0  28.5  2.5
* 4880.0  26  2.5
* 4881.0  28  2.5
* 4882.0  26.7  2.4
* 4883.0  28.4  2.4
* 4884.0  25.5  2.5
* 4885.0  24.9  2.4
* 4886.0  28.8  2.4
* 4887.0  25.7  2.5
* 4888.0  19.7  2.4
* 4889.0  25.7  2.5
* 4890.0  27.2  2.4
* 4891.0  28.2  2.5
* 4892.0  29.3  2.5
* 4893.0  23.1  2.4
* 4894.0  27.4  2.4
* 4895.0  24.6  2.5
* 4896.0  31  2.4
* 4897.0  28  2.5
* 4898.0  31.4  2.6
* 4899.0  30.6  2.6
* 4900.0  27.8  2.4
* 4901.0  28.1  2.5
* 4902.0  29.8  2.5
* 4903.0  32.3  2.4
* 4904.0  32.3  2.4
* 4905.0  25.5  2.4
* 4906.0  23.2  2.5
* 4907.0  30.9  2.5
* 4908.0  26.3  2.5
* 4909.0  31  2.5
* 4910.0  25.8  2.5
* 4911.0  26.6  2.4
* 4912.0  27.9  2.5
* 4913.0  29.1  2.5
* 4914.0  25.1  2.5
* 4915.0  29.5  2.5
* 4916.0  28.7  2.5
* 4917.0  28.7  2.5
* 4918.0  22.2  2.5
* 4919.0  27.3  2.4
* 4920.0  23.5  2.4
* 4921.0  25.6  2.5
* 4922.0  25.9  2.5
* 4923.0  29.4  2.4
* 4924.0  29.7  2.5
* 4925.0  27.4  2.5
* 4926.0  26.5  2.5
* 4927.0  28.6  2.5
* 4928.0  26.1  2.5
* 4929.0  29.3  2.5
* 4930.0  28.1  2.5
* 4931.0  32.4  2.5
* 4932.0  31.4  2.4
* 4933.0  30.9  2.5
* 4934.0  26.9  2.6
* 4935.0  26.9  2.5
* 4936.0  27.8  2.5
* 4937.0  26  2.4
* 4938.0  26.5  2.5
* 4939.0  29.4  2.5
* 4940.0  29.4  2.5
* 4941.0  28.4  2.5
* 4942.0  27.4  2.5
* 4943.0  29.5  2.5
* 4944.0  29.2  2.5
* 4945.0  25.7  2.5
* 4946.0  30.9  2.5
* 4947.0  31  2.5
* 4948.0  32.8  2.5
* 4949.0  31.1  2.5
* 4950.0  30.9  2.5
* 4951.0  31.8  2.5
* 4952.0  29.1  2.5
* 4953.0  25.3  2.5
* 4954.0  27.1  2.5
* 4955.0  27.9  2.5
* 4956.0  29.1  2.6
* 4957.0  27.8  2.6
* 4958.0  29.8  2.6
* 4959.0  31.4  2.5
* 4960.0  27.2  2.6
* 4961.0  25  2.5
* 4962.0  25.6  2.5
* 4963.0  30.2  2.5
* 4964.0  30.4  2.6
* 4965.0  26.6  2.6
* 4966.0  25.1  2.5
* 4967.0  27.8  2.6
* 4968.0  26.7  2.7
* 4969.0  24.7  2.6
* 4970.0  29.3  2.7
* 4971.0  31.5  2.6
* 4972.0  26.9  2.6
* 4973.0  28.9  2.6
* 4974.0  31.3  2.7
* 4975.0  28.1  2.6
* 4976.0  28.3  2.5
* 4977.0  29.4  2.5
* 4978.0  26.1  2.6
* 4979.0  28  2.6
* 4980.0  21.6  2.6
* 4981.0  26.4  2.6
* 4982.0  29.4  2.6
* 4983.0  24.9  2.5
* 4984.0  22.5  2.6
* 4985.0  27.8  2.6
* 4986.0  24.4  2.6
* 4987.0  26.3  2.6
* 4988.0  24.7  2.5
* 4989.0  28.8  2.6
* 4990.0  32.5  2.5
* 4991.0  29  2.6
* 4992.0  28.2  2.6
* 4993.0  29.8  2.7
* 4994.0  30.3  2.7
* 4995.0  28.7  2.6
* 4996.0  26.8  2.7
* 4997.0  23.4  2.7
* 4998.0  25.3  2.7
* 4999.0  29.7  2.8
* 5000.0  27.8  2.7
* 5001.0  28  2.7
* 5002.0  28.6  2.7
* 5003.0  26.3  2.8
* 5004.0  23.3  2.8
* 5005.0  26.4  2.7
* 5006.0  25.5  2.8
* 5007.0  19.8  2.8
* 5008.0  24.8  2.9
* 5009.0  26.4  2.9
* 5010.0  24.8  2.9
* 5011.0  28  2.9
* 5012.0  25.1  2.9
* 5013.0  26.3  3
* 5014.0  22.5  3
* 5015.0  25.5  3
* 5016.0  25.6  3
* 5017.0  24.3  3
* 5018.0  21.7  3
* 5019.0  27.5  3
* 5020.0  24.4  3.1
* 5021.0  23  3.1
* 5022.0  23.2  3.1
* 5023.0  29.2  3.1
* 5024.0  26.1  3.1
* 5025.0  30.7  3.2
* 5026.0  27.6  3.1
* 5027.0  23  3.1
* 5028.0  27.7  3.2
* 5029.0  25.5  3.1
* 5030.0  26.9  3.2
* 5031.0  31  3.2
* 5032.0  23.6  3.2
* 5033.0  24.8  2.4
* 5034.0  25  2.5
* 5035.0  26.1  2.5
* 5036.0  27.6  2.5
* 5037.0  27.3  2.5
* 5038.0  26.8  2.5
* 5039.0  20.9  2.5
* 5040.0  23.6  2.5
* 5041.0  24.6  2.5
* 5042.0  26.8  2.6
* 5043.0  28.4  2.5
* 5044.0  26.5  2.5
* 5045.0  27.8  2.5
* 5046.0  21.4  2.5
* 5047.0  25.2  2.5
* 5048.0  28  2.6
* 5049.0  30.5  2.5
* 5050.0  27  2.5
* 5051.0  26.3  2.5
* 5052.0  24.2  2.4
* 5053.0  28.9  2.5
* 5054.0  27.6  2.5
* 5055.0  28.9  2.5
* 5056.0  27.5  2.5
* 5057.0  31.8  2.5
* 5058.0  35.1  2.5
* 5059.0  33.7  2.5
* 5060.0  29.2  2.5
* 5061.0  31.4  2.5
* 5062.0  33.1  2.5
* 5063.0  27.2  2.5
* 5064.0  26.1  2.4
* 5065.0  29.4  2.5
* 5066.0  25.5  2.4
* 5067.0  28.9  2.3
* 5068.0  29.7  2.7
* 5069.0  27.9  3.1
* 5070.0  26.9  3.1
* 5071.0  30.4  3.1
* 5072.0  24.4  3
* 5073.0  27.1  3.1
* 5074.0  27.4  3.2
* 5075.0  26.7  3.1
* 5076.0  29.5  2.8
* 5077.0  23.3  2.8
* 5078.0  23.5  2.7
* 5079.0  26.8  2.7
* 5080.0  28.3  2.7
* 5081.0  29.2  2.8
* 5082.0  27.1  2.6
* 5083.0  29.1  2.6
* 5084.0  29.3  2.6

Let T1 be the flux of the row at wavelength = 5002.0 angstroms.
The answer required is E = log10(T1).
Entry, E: 1.46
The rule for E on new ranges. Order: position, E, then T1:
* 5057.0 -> 1.50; 31.8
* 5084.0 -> 1.47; 29.3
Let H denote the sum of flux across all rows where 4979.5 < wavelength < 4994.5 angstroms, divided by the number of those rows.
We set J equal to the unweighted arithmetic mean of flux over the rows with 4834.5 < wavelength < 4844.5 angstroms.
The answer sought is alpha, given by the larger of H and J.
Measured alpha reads 27.98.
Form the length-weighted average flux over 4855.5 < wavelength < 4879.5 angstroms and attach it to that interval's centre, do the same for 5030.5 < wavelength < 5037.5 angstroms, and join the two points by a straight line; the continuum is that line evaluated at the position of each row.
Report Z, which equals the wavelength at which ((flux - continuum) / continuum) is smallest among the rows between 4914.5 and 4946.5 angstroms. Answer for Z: 4918.0 angstroms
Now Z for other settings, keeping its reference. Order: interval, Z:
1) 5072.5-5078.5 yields 5077.0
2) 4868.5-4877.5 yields 4875.0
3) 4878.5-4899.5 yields 4888.0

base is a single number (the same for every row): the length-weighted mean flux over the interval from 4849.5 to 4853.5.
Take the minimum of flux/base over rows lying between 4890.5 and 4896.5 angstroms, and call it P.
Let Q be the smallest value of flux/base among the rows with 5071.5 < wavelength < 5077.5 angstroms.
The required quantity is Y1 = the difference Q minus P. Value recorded 0.007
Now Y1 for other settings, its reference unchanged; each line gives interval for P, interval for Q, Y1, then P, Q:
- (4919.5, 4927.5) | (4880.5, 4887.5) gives 0.050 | 0.84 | 0.89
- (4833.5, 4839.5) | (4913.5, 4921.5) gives -0.093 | 0.89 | 0.80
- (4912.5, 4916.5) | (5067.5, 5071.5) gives 0.065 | 0.90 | 0.97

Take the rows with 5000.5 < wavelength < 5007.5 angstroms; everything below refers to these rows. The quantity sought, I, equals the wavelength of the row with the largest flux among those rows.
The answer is 5002.0 angstroms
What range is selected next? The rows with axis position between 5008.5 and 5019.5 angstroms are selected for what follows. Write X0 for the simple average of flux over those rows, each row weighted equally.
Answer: 25.2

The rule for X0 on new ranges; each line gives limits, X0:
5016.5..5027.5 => 25.5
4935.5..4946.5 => 28.2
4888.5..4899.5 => 27.9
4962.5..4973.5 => 28.0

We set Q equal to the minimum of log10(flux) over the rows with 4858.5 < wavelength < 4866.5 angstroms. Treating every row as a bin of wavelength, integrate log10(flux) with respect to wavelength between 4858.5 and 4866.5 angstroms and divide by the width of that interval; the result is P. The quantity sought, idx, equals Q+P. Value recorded 2.76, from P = 1.40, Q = 1.37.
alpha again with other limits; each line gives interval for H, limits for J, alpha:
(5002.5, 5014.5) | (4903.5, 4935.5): 27.77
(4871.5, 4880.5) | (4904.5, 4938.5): 27.55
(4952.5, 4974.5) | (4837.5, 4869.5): 27.98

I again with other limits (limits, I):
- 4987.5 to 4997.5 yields 4990.0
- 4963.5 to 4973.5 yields 4971.0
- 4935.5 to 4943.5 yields 4943.0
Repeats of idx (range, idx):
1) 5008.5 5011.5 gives 2.82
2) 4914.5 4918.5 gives 2.78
